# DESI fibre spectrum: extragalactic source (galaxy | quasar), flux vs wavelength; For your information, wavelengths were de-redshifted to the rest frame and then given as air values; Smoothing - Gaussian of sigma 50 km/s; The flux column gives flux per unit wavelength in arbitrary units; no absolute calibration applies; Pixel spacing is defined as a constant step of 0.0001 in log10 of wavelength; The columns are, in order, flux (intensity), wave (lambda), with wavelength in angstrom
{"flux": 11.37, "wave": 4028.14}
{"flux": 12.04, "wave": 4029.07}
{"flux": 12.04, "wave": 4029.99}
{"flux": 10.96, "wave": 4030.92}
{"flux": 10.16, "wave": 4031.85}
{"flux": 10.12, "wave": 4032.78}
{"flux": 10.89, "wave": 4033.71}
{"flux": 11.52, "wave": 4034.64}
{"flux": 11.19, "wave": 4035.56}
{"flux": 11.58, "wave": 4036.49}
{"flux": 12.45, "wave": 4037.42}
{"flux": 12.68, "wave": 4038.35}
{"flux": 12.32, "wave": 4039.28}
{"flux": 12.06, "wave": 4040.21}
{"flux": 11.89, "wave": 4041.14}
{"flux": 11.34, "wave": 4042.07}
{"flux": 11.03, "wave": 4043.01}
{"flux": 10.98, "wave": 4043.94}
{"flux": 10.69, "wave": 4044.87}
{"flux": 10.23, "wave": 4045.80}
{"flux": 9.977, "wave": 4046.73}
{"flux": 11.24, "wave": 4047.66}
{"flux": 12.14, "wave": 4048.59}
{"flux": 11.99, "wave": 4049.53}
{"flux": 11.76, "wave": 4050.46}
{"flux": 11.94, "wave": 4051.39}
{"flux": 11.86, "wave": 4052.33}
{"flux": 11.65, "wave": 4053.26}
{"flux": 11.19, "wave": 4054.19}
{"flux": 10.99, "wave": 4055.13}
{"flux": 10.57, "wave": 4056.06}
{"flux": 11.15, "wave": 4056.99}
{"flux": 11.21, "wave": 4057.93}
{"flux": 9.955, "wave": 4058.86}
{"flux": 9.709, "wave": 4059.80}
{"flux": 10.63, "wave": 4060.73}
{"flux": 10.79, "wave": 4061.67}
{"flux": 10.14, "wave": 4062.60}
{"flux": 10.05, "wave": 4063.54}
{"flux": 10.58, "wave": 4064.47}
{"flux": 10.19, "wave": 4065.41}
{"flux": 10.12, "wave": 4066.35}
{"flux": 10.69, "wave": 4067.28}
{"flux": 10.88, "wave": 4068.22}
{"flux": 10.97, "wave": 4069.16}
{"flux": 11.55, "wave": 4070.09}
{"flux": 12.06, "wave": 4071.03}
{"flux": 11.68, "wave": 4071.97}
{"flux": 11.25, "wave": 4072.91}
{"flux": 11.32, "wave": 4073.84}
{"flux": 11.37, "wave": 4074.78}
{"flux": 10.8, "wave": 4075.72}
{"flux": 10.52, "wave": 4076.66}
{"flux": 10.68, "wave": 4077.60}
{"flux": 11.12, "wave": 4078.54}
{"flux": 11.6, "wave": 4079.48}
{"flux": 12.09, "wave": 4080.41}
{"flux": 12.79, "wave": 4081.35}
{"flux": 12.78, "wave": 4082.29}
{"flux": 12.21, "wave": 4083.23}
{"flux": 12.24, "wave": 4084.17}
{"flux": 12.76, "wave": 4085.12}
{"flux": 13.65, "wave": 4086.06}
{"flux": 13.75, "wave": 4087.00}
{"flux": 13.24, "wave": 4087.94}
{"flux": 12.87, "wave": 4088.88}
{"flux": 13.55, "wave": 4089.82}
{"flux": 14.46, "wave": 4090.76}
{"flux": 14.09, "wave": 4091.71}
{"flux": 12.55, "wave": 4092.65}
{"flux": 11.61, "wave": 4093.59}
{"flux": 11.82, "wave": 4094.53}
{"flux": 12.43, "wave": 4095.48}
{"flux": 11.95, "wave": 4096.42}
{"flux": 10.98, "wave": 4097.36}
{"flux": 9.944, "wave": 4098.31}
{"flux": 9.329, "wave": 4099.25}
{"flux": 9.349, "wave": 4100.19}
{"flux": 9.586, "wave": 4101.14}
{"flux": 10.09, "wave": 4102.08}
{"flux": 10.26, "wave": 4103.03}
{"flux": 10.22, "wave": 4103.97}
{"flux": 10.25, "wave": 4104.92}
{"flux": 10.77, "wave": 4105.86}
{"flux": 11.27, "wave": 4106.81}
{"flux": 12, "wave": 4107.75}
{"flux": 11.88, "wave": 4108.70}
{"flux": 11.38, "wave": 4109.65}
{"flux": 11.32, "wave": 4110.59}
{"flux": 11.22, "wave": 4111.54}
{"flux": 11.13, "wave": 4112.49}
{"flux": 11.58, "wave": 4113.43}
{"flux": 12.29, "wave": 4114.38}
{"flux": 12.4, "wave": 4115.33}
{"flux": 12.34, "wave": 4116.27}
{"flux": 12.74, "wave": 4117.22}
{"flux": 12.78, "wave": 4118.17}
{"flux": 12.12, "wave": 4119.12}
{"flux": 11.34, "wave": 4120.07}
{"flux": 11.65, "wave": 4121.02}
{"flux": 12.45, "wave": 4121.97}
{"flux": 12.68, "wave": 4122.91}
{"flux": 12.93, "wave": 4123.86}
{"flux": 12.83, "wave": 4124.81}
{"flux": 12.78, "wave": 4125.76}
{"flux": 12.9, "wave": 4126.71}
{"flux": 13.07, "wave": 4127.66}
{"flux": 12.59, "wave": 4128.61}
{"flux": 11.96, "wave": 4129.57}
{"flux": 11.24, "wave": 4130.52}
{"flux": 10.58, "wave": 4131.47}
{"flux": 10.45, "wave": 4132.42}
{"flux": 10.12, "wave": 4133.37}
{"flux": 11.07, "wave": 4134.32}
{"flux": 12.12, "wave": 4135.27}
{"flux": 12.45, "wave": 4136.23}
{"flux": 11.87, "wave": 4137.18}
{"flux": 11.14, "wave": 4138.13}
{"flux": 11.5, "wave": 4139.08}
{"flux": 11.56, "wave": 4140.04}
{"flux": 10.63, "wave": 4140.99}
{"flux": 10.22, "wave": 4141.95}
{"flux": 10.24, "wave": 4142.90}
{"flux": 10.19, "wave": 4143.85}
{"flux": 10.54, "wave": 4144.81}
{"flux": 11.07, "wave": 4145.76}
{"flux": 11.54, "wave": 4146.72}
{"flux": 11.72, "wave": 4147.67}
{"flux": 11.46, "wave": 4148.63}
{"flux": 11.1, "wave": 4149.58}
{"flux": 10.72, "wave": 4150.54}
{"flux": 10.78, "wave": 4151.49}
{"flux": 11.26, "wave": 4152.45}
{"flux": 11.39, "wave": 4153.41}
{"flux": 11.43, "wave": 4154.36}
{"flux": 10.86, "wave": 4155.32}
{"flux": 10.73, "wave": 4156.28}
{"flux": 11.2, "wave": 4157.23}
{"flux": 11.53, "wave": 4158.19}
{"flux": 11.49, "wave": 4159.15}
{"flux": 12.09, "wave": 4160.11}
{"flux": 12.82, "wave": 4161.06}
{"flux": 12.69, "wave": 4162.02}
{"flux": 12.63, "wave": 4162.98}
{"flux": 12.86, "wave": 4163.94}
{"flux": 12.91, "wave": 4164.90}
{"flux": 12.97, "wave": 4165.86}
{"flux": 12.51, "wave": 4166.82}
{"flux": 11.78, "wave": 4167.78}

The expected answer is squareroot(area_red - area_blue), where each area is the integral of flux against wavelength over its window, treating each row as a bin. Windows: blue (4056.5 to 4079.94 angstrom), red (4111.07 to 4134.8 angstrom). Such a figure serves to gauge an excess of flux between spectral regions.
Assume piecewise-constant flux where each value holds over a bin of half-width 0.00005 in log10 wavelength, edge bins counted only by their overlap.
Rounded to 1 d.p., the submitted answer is 5.5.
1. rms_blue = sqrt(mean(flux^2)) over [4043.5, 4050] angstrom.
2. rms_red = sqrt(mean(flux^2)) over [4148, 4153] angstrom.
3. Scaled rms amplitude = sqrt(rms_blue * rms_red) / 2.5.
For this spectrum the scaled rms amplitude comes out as 4.43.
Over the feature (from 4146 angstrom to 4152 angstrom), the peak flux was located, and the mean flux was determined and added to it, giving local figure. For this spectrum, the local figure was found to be 22.9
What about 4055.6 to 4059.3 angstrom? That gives 21.9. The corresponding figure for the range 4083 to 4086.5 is 26.4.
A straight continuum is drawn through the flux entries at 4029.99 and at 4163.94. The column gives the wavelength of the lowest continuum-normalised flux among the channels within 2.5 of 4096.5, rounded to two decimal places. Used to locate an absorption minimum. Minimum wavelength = 4098.31 angstrom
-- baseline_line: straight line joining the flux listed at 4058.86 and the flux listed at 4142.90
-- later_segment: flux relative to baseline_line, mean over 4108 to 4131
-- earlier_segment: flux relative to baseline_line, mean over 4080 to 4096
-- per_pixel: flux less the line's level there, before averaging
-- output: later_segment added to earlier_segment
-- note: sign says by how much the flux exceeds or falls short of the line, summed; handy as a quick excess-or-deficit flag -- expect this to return 4.8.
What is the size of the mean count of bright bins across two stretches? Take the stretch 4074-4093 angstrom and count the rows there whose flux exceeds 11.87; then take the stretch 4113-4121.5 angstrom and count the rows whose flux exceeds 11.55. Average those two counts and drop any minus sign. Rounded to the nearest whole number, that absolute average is 11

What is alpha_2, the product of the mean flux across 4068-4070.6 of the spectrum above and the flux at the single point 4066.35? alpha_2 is 113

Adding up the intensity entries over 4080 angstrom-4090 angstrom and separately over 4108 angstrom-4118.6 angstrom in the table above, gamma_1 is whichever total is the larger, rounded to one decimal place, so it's 141.9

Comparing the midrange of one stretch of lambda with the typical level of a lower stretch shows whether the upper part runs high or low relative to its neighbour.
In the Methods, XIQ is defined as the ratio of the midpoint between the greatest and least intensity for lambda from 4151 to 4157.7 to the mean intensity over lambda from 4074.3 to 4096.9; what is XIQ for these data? 0.90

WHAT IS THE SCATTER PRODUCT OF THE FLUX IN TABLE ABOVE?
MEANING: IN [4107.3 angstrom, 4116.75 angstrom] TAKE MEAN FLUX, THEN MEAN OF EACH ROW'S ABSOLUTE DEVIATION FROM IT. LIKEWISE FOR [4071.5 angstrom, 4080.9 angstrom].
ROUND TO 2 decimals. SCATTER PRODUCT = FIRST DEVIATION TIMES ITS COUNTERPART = 0.16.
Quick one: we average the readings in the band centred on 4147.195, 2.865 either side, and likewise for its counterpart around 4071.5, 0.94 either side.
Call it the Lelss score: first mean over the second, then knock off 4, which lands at -3.05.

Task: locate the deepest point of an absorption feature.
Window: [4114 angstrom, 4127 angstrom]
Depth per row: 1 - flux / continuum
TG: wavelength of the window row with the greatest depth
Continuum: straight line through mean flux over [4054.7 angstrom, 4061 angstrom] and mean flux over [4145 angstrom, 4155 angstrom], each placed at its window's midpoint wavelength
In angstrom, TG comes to 4120.07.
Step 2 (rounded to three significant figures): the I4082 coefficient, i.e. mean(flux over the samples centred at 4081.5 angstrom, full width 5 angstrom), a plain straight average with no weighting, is 12.3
